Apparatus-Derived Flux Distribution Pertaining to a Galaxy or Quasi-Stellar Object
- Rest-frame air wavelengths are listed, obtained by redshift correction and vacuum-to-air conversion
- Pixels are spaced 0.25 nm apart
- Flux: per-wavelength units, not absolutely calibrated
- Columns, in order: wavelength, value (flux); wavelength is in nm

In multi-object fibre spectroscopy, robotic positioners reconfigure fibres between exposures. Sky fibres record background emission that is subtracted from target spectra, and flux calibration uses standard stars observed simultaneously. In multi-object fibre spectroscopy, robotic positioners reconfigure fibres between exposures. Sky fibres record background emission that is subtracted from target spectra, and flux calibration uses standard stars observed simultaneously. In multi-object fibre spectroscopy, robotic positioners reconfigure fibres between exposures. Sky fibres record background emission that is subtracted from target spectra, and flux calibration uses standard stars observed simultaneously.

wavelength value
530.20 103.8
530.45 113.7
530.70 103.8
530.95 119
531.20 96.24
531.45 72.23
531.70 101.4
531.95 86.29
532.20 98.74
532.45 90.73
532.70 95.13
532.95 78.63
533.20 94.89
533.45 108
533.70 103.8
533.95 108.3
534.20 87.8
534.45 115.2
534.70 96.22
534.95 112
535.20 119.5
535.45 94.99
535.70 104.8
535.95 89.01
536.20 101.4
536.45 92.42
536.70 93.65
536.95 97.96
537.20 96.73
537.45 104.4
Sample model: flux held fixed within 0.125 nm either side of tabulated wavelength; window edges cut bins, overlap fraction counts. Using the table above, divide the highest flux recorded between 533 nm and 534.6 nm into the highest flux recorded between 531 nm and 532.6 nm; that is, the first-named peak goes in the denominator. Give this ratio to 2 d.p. 0.88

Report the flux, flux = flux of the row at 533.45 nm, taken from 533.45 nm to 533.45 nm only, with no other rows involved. 108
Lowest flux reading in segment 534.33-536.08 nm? 89.01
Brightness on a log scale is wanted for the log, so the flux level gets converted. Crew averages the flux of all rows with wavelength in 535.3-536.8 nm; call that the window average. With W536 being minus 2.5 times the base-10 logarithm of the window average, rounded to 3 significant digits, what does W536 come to -4.96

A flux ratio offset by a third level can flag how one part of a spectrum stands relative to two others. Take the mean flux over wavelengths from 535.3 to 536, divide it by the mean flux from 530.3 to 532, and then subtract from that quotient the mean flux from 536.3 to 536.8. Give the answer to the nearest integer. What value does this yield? -92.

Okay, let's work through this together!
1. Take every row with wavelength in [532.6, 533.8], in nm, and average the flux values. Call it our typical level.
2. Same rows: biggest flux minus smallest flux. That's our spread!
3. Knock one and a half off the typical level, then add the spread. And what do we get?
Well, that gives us 124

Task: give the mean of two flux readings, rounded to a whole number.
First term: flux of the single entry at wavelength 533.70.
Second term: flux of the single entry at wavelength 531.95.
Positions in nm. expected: 95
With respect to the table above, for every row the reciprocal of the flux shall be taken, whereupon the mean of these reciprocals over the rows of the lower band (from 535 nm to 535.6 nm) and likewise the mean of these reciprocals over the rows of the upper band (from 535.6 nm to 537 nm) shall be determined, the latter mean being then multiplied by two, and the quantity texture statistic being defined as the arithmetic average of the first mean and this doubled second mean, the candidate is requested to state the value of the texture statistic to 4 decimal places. 0.0151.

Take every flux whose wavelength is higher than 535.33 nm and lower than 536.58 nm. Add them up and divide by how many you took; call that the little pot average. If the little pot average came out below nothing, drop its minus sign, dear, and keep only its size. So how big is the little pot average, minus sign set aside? 96.5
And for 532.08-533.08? 90.8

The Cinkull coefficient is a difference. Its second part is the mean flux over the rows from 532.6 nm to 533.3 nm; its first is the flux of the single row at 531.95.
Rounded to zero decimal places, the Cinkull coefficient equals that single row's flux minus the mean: -3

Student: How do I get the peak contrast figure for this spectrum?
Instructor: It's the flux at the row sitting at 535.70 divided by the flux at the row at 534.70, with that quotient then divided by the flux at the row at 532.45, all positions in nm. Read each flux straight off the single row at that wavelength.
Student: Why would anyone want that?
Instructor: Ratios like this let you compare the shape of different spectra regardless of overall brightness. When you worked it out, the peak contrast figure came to 0.0120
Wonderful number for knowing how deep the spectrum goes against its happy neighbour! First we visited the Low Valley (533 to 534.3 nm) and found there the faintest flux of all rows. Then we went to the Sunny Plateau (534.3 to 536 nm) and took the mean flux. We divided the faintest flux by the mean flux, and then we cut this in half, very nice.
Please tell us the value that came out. 0.42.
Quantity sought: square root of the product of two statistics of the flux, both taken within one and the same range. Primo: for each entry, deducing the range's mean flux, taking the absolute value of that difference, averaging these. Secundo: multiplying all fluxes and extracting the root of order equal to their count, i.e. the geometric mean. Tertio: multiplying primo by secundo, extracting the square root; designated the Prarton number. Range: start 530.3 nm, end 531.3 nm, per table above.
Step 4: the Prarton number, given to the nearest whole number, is 30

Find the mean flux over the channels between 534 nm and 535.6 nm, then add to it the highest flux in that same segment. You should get 224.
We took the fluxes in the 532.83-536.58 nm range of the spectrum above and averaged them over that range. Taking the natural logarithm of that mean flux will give 4.61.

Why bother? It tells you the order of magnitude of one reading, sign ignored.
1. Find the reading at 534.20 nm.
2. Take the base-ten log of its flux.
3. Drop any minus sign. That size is 1.94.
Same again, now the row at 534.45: 2.06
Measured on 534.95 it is 2.05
